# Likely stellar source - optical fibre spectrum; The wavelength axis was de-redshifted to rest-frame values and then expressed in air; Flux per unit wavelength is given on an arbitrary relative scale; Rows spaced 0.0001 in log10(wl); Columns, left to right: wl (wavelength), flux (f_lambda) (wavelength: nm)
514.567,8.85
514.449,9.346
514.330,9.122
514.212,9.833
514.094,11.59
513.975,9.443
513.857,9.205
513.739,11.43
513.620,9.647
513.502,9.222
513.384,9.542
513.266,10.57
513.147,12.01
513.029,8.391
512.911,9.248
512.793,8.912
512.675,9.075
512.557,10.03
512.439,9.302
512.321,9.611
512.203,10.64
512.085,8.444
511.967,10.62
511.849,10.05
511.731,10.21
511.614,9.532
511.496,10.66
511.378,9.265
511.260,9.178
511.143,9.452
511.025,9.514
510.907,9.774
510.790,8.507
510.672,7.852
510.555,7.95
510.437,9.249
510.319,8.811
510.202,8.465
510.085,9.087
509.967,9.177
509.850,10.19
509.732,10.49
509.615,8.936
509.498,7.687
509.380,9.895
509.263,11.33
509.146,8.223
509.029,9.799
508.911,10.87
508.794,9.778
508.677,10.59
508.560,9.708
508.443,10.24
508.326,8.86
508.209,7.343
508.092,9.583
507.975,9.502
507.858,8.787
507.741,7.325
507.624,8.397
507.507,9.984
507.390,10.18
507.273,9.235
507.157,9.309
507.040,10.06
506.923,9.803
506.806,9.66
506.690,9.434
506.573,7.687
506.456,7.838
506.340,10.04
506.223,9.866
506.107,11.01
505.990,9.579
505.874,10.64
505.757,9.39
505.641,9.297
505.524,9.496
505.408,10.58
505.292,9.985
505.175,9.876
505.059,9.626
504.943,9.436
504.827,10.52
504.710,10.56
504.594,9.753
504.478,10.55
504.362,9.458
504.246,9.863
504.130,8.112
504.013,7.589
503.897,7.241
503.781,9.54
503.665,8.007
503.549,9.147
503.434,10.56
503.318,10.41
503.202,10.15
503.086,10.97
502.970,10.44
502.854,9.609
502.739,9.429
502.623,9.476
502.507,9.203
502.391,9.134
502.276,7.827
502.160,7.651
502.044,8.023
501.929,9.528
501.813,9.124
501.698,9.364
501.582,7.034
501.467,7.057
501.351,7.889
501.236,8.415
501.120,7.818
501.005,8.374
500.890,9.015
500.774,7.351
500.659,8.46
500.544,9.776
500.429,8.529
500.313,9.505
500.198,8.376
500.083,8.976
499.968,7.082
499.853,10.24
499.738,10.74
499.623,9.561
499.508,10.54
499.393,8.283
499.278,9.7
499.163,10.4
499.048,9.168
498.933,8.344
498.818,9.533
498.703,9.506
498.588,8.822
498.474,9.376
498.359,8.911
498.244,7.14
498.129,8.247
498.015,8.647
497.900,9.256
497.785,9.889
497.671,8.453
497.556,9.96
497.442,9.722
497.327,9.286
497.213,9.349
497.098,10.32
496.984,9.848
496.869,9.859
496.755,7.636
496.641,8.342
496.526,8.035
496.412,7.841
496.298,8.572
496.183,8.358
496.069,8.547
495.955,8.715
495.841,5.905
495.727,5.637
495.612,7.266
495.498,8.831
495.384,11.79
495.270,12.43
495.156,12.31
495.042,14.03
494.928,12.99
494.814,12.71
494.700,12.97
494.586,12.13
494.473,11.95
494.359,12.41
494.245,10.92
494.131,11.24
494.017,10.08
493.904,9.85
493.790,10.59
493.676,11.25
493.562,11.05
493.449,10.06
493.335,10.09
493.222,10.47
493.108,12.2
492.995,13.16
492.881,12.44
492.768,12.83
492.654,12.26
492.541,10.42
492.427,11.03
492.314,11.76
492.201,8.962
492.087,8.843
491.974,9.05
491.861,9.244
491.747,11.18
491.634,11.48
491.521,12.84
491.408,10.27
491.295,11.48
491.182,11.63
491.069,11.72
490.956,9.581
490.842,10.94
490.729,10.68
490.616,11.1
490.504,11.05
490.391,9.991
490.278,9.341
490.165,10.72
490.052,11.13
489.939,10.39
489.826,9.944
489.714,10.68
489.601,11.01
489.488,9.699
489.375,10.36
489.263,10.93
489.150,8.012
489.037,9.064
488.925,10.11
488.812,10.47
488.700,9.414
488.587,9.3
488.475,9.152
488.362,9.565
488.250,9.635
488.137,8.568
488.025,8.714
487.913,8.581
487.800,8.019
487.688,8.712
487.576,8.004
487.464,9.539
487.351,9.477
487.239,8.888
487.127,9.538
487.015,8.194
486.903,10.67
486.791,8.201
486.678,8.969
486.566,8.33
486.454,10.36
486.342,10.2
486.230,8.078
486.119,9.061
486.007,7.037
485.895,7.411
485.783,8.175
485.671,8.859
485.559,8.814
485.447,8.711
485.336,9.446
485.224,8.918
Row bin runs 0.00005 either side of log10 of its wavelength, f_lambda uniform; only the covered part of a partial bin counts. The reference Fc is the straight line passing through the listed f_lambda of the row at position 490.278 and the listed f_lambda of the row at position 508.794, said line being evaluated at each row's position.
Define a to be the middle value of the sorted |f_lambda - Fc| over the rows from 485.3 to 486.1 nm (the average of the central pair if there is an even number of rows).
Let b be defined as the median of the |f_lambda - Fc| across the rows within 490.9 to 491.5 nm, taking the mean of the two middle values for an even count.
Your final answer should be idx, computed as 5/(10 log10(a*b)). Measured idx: 13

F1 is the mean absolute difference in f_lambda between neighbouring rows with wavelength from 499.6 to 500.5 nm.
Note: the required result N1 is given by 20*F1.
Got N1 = 27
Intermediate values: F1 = 1.3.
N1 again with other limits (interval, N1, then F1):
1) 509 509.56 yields 42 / 2.1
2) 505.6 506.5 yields 21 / 1.1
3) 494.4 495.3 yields 13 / 0.6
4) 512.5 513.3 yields 25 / 1.2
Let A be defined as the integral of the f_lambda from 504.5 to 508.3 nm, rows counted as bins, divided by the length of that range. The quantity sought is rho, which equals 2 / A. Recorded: 0.211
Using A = 9.5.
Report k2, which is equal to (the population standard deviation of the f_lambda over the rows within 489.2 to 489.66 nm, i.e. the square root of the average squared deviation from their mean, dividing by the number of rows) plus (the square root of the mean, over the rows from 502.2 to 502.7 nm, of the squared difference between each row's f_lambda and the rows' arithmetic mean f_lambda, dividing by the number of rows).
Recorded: 1.16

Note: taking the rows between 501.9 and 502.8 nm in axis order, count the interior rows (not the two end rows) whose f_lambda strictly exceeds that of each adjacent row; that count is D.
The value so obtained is 1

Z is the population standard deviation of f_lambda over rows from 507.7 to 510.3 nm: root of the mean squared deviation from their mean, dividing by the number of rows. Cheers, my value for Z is 1.1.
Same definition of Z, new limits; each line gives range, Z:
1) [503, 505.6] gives 1.0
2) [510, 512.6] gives 0.8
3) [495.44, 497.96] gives 1.2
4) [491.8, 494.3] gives 1.2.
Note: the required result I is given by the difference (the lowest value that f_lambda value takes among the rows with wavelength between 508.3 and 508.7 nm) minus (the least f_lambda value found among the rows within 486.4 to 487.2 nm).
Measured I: 0.7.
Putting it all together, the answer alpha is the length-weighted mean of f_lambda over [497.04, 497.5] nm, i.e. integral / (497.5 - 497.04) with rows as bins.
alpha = 9.7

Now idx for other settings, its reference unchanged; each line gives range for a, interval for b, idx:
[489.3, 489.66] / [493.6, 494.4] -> 3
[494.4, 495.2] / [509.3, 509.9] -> 1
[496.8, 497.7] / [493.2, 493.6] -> -1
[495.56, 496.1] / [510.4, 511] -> 1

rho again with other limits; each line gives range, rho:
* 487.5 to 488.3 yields 0.232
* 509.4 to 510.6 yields 0.221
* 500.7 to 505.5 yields 0.219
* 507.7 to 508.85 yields 0.217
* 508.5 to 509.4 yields 0.199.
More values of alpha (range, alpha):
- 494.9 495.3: 13.0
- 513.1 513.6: 10.2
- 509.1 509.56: 9.3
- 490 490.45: 10.3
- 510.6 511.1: 8.9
